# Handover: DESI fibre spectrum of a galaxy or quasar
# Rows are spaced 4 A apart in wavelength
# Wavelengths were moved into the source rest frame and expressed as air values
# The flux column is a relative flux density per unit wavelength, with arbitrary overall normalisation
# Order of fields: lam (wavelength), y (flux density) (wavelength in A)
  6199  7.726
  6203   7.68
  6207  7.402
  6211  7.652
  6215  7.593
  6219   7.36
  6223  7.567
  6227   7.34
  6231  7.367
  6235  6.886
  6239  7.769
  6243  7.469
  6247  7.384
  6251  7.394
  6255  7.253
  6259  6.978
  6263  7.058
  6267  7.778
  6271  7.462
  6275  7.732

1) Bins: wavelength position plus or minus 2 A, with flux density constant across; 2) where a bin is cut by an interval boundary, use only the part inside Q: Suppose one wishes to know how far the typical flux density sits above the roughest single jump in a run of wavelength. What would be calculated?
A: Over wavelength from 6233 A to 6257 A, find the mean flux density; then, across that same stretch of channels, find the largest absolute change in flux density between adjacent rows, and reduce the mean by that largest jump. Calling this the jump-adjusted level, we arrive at 6.5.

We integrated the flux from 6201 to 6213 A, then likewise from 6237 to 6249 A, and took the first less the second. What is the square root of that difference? 0.7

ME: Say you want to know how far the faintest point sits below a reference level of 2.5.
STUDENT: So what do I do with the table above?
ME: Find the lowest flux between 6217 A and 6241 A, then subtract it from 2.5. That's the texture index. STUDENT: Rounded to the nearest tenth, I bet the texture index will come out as -4.4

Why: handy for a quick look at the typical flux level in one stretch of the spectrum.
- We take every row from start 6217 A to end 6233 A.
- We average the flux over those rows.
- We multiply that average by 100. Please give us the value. 741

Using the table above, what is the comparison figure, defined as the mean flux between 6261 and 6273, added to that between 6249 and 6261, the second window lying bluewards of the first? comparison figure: 14.6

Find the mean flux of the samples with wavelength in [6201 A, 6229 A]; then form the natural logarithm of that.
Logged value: 2.02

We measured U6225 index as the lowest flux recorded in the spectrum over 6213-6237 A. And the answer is 6.886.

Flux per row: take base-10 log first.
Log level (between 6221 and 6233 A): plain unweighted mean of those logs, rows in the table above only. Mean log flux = 0.8706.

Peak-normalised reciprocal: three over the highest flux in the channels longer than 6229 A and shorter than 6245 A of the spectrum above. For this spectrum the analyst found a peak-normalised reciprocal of 0.386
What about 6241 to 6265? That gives 0.402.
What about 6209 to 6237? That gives 0.392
